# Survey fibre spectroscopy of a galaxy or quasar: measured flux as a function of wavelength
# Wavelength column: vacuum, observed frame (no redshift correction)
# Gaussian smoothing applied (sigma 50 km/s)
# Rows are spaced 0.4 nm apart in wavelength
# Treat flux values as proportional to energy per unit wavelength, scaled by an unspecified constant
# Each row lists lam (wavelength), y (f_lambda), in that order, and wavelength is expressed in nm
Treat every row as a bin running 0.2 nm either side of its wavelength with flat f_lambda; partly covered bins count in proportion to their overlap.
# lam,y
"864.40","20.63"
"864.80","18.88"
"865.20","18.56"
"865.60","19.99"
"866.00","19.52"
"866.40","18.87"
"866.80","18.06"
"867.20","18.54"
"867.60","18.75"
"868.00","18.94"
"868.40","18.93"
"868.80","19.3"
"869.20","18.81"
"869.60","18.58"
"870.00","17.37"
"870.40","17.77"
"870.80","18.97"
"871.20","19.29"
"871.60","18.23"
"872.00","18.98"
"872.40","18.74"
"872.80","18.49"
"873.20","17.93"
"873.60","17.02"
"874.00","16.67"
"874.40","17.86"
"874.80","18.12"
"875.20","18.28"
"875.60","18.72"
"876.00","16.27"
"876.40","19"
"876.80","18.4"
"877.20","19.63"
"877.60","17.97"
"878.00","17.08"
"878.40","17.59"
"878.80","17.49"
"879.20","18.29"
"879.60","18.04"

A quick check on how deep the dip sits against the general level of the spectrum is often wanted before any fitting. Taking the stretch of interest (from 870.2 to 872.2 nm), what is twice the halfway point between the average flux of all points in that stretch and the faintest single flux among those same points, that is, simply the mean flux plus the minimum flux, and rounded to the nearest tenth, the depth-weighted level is 36.4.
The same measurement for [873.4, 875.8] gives 34.4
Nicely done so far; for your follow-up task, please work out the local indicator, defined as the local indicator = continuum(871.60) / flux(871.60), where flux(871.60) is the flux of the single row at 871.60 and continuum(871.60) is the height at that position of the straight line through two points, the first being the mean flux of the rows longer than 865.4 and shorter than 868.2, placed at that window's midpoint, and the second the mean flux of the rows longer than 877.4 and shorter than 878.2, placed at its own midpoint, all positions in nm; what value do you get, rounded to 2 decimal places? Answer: 1.01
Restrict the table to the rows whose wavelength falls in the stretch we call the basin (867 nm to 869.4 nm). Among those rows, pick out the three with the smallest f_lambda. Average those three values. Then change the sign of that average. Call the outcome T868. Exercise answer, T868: -18.7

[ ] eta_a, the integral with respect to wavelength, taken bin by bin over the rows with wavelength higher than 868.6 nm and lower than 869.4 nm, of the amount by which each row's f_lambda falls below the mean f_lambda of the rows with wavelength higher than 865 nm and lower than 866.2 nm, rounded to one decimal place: 0.2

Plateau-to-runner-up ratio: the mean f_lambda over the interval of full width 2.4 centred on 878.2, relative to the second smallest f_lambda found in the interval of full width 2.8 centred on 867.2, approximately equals 0.97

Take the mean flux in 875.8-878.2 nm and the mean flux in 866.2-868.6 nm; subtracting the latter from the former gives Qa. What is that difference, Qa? -0.62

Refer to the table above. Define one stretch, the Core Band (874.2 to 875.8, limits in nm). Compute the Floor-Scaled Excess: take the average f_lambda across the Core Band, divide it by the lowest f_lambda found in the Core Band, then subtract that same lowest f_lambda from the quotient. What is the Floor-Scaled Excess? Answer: -16.8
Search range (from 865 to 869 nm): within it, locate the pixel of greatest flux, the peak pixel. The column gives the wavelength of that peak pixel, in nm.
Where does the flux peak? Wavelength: 865.60 nm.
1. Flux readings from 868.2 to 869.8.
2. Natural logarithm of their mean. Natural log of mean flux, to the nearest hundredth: 2.94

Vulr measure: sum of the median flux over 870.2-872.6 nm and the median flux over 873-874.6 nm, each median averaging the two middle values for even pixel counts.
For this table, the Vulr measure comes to 36.3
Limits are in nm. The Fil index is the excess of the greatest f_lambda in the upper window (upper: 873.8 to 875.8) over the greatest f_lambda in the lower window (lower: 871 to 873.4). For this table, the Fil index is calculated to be -0.6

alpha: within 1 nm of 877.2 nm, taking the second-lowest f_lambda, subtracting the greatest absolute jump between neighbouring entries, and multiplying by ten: 163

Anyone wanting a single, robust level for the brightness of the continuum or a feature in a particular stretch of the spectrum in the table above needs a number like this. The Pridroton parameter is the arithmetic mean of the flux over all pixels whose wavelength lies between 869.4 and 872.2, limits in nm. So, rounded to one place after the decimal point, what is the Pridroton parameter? 18.5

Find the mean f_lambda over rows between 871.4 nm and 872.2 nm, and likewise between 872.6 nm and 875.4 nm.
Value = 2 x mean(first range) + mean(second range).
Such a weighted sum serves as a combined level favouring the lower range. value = 55.0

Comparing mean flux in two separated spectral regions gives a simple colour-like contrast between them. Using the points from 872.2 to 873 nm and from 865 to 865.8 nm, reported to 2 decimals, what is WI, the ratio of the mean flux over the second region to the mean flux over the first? 1.04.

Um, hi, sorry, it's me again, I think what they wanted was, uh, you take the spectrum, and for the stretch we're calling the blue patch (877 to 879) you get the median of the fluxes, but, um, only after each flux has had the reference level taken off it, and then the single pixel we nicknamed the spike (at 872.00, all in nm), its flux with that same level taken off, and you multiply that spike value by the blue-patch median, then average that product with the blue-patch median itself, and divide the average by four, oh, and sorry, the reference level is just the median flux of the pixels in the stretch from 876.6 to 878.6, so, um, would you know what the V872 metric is -0.10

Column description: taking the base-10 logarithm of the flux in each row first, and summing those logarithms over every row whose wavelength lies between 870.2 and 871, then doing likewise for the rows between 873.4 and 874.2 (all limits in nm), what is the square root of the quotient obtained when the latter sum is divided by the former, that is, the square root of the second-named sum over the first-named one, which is 0.985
